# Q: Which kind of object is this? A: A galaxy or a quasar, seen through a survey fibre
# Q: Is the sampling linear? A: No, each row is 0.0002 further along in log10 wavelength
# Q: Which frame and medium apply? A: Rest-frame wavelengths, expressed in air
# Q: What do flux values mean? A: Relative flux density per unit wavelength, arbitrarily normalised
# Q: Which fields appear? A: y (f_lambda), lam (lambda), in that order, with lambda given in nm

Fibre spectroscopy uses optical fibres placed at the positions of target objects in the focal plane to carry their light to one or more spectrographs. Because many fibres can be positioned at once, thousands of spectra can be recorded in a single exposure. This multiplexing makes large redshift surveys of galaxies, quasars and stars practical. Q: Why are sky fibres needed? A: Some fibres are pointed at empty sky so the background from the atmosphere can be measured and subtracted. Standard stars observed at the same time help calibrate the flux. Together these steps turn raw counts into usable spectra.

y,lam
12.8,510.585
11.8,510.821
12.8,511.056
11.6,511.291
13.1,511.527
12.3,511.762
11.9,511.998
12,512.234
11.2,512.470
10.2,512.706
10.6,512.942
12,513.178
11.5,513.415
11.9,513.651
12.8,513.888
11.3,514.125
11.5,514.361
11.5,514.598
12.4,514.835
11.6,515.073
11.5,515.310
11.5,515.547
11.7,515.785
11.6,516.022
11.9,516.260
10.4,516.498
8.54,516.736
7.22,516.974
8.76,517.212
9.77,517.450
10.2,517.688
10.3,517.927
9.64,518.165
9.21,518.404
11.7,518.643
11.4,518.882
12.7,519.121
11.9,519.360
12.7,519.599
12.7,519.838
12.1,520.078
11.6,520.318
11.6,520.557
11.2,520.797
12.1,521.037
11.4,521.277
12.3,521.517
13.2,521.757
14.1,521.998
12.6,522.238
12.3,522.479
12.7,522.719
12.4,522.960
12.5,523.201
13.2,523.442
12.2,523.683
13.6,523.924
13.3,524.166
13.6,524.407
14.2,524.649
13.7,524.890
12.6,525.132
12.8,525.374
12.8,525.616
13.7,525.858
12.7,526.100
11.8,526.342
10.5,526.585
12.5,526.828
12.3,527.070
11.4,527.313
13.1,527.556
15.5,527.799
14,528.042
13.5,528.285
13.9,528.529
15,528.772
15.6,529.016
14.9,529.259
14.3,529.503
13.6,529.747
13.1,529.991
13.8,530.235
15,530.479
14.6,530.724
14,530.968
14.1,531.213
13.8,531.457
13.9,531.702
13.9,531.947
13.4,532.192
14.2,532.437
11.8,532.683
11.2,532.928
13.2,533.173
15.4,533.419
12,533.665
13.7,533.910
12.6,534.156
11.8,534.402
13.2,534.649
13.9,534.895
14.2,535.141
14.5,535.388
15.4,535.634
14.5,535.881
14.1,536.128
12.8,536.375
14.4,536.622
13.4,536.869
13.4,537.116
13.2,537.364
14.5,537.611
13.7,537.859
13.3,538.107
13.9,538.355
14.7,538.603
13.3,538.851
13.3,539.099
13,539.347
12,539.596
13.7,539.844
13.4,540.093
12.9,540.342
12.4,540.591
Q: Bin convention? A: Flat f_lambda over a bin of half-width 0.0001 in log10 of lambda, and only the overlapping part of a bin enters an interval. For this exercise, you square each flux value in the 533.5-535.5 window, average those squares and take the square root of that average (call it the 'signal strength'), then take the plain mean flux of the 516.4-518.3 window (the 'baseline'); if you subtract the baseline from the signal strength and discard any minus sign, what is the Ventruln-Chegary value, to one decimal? 3.9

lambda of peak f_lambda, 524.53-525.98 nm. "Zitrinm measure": 524.649 nm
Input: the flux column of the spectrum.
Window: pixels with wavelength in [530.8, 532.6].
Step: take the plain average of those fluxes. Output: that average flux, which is 13.9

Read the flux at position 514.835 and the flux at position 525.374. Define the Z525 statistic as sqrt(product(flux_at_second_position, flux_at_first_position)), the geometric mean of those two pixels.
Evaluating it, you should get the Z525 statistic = 12.6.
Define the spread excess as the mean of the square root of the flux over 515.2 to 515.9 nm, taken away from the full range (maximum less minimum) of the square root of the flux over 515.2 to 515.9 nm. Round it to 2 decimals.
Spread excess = -3.37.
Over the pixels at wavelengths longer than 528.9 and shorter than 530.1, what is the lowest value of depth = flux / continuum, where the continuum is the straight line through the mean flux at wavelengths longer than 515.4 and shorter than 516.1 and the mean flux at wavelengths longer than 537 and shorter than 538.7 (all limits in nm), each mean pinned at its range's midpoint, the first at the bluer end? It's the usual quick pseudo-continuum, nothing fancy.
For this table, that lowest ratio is 1.01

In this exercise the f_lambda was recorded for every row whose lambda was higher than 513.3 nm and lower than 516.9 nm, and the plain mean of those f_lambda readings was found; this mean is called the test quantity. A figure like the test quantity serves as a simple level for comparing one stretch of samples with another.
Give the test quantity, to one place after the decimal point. 11.4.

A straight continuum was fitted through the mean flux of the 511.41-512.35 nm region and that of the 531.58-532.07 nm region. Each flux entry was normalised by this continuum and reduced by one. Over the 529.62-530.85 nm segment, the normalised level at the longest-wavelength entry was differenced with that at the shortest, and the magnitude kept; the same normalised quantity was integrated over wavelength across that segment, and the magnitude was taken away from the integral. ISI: -0.045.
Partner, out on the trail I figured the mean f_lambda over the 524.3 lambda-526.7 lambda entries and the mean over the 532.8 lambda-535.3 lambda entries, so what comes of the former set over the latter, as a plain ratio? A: 0.98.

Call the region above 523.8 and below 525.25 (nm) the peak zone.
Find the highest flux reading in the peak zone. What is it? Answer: 14.2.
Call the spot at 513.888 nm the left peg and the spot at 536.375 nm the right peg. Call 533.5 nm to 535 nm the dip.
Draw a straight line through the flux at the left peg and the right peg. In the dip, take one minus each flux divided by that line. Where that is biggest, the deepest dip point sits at 534.402 nm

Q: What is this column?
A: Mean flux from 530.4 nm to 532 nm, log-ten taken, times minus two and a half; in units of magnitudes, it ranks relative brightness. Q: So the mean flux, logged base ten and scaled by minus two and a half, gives -2.88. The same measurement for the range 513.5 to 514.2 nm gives -2.70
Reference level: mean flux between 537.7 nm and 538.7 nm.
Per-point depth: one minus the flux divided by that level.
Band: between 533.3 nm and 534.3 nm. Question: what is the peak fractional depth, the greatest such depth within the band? 0.14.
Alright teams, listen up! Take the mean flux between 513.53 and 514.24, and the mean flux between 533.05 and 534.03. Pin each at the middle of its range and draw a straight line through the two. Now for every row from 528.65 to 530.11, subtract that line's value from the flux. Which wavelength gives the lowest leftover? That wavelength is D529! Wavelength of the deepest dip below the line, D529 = 529.991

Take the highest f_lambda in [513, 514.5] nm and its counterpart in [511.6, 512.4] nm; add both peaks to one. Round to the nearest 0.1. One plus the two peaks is 26.1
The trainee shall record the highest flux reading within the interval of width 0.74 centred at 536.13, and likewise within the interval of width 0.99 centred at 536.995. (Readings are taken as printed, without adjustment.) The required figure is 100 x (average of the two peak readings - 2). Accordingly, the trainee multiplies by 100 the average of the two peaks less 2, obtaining 1245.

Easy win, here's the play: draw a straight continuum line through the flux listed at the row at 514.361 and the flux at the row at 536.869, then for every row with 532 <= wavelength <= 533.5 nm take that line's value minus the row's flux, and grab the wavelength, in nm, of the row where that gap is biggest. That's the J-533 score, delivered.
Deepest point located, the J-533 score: 532.928 nm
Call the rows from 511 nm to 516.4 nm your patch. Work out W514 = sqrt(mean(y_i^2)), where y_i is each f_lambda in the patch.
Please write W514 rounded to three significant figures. 11.8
